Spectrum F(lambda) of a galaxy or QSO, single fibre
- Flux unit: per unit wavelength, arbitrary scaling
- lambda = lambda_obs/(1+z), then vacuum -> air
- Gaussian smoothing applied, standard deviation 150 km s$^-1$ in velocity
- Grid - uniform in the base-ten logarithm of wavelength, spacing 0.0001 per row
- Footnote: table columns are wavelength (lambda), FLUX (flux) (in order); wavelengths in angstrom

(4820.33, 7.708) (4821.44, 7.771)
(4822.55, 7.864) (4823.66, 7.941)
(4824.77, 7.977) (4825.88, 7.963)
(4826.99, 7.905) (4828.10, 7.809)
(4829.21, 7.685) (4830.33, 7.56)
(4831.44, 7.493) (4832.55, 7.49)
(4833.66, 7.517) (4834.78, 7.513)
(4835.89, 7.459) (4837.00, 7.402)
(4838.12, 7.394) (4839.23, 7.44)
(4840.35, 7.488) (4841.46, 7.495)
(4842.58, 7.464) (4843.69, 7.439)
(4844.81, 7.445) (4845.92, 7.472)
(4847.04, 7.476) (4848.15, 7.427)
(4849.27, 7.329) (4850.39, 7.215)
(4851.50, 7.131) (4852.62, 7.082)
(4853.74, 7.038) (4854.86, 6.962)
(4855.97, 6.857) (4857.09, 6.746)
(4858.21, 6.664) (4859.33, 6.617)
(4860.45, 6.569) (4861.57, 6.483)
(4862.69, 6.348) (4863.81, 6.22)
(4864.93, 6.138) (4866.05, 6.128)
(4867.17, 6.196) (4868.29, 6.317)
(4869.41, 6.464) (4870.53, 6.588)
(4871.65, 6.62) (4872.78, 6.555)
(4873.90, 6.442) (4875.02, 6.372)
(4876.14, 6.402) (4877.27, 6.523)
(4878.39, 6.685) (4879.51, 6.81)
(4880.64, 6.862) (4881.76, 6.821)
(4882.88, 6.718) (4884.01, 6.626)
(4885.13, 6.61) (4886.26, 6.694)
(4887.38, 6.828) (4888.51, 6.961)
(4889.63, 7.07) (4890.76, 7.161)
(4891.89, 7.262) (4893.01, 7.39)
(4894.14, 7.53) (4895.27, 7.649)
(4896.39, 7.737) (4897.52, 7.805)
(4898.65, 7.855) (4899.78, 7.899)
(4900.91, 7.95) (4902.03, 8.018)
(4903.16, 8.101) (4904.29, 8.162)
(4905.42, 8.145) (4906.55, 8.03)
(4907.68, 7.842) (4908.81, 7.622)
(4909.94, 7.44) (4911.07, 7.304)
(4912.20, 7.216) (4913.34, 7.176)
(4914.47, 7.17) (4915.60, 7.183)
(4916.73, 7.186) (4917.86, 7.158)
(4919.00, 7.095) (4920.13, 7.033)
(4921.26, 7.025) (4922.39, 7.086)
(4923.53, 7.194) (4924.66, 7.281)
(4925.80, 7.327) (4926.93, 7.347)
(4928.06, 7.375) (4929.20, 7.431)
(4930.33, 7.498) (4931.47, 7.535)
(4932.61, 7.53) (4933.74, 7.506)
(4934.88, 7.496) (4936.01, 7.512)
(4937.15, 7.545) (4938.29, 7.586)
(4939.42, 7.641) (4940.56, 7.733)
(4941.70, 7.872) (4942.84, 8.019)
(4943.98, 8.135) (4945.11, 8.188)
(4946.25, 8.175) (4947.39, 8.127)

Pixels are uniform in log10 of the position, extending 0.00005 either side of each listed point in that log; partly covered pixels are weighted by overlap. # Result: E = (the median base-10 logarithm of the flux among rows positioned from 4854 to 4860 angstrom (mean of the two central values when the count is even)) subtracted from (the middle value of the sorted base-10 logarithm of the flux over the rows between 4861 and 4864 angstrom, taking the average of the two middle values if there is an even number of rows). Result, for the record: -0.03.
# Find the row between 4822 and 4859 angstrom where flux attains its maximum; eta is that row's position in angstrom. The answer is 4824.77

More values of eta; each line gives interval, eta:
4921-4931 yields 4930.33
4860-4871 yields 4870.53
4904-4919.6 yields 4904.29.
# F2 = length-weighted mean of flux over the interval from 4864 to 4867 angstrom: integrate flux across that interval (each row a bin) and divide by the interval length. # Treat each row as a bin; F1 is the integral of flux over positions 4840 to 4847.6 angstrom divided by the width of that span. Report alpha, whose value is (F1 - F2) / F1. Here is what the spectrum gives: 0.18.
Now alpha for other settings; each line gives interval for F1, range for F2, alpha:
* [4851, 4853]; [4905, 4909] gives -0.12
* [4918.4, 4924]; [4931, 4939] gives -0.06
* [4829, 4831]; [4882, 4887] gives 0.12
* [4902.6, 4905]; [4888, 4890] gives 0.13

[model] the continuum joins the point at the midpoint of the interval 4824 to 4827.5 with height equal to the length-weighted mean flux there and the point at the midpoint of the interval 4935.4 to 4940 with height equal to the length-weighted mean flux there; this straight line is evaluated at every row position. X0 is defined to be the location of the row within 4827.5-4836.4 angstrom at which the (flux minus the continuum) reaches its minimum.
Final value 4835.89 angstrom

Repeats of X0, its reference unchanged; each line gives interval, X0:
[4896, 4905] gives 4896.39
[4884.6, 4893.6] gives 4885.13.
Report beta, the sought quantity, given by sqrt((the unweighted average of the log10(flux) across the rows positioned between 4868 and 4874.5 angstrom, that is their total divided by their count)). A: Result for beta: 0.902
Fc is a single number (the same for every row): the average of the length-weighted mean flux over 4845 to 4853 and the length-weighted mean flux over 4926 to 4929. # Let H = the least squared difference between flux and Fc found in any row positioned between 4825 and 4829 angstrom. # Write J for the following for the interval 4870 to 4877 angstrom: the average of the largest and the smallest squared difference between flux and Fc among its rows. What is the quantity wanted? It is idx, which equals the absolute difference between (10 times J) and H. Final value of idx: 7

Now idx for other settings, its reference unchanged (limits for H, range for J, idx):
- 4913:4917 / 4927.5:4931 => 0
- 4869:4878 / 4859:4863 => 7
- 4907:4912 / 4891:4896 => 0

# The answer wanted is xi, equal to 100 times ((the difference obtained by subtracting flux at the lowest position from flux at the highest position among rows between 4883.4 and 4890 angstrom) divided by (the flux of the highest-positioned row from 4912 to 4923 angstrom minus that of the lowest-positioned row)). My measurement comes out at -342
